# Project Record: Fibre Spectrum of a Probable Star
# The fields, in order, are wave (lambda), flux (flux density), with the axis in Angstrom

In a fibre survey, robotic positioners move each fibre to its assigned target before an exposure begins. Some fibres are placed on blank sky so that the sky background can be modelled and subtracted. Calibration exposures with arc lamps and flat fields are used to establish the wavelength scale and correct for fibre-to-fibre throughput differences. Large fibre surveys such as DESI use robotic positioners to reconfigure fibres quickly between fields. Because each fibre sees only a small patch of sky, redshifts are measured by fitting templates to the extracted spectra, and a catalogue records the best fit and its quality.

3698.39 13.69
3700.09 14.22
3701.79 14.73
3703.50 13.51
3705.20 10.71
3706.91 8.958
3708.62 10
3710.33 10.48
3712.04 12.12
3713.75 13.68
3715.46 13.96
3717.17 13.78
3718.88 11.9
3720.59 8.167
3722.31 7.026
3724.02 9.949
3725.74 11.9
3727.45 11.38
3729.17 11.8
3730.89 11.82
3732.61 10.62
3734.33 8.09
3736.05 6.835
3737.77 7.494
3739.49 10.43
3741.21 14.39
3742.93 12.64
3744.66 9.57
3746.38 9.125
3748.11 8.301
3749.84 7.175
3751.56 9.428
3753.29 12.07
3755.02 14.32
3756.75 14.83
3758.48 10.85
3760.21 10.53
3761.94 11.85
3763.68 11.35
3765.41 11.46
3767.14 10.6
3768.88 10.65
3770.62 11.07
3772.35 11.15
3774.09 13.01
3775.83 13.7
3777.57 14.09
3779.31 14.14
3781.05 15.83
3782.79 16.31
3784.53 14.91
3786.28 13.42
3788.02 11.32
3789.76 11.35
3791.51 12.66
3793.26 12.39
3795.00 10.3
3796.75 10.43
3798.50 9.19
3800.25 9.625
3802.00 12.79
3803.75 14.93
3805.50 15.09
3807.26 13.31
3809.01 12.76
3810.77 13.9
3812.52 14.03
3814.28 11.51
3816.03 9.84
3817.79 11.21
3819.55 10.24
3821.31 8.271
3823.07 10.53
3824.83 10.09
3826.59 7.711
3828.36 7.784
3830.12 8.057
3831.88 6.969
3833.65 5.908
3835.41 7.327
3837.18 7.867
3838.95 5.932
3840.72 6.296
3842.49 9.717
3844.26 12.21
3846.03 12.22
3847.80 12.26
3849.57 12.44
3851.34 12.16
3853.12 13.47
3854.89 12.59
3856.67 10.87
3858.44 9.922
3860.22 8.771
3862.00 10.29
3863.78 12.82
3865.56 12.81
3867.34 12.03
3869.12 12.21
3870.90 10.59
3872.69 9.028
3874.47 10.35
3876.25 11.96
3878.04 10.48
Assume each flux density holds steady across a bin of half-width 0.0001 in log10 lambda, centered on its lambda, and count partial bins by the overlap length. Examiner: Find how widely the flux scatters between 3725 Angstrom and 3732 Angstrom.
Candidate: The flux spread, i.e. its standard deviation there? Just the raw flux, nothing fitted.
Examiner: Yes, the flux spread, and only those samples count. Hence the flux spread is 0.2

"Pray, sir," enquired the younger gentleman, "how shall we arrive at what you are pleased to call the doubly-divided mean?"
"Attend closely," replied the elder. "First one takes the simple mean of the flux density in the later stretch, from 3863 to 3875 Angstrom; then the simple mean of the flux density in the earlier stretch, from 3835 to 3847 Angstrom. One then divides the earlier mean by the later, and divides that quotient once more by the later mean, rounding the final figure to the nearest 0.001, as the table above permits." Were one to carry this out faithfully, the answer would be 0.068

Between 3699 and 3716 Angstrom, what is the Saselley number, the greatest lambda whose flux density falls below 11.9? 3710.33 Angstrom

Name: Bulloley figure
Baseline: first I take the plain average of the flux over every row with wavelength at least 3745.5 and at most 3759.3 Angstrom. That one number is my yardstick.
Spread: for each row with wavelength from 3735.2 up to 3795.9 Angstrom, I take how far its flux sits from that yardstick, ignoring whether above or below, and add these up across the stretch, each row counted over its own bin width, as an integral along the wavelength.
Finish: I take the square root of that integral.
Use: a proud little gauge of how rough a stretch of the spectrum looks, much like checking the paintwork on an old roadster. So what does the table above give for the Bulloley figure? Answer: 11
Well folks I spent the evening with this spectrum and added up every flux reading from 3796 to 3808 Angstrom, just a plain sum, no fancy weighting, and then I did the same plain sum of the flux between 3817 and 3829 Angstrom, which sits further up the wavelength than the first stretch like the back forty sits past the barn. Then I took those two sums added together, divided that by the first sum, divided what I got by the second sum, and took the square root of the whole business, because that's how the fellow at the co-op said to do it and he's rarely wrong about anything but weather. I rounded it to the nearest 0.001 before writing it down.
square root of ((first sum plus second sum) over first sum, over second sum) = 0.164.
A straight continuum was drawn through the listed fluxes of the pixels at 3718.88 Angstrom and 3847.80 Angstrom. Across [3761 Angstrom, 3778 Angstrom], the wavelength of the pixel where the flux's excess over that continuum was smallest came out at 3767.14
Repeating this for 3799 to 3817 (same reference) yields 3800.25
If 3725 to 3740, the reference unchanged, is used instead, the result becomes 3736.05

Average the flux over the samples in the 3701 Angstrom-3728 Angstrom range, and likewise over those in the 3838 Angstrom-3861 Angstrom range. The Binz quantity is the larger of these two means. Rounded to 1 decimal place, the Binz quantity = 11.4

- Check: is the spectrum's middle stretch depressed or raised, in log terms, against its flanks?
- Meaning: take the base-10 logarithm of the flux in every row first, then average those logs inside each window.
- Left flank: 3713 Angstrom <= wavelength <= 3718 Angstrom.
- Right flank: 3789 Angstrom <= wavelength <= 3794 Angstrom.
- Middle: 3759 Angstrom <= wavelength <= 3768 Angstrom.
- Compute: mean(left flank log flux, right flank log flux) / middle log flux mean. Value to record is 1.06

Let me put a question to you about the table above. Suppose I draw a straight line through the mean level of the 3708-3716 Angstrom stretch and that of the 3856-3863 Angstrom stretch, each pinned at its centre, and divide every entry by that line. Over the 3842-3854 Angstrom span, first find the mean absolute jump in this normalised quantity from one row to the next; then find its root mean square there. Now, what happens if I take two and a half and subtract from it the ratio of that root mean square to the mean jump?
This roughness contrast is -14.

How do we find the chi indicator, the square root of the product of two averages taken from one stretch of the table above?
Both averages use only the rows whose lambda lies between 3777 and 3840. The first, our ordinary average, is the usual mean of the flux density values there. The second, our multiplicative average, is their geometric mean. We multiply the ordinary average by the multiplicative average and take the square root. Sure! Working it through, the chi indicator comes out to 11.0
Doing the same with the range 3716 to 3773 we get 10.6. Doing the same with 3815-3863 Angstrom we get 9.5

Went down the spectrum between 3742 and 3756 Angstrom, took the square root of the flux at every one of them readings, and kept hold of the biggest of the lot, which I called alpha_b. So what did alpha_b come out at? 3.78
